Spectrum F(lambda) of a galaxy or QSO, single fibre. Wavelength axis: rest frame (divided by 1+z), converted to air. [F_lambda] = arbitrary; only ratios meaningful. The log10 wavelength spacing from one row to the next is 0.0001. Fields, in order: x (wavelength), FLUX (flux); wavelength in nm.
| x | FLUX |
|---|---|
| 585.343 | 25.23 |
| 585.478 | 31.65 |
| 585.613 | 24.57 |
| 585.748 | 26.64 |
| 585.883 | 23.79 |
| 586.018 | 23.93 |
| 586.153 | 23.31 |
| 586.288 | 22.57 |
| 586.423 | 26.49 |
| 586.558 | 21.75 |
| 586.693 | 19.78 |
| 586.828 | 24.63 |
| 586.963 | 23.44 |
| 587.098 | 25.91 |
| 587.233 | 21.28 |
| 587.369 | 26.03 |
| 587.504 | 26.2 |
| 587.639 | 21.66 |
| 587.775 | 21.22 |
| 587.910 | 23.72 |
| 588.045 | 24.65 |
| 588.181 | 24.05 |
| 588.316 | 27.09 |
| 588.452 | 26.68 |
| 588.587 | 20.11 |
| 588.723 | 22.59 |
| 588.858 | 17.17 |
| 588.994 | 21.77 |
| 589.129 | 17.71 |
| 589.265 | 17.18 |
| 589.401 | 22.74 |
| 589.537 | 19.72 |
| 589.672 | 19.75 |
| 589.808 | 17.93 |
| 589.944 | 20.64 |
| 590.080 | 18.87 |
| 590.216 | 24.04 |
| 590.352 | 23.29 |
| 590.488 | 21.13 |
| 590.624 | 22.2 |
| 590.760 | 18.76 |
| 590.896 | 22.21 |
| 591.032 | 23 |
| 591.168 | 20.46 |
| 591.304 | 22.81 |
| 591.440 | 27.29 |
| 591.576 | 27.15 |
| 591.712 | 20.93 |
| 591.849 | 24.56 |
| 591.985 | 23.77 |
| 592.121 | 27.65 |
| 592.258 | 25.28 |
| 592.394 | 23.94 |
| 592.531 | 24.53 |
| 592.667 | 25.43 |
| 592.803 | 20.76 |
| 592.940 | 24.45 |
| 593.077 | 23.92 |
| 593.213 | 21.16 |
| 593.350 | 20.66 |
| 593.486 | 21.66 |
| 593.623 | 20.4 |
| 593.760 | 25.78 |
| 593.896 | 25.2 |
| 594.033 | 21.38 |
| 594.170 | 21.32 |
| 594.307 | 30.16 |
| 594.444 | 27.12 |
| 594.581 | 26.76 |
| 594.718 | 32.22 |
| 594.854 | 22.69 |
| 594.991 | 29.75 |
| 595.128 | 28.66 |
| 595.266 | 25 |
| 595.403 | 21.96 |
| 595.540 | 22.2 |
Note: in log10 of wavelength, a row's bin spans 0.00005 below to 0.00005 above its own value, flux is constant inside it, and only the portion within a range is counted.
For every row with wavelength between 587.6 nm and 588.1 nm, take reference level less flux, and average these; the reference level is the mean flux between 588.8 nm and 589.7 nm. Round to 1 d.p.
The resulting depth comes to -3.4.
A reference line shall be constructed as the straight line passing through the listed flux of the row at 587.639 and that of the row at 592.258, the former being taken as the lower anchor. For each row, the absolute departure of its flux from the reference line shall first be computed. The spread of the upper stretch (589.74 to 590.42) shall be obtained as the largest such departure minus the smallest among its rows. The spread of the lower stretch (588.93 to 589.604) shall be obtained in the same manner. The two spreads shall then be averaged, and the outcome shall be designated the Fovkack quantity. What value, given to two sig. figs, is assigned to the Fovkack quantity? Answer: 5.3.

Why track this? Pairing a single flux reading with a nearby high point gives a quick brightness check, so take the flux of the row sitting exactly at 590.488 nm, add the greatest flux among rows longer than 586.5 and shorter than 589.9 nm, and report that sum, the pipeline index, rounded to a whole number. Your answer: 48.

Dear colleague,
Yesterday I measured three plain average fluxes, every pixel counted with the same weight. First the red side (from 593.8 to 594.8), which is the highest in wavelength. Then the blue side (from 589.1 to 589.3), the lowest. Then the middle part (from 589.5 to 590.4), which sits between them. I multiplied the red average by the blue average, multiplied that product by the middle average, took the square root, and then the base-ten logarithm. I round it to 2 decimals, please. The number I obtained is 1.99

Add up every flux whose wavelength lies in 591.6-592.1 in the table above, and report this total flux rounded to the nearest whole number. 69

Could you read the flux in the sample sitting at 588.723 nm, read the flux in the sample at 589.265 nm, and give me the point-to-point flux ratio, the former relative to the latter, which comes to 1.3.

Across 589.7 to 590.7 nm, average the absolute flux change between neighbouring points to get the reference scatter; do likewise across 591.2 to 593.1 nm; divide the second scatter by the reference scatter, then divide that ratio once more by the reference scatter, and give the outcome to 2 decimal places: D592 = 0.50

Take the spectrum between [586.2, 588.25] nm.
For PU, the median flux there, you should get 23.7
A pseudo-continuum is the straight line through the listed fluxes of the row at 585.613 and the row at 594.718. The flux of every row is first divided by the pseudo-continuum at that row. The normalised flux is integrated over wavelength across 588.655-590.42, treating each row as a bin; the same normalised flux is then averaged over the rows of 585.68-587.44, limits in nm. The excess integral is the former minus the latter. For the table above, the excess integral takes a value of 0.34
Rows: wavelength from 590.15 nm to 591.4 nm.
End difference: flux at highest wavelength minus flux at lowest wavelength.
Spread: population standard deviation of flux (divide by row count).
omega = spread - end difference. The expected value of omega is 3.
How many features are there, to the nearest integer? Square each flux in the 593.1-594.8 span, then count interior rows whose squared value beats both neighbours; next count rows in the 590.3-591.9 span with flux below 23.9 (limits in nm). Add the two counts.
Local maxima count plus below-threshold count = 12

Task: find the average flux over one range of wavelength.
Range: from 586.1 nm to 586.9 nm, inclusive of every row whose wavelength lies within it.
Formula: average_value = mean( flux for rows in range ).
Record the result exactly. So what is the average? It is 23.1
